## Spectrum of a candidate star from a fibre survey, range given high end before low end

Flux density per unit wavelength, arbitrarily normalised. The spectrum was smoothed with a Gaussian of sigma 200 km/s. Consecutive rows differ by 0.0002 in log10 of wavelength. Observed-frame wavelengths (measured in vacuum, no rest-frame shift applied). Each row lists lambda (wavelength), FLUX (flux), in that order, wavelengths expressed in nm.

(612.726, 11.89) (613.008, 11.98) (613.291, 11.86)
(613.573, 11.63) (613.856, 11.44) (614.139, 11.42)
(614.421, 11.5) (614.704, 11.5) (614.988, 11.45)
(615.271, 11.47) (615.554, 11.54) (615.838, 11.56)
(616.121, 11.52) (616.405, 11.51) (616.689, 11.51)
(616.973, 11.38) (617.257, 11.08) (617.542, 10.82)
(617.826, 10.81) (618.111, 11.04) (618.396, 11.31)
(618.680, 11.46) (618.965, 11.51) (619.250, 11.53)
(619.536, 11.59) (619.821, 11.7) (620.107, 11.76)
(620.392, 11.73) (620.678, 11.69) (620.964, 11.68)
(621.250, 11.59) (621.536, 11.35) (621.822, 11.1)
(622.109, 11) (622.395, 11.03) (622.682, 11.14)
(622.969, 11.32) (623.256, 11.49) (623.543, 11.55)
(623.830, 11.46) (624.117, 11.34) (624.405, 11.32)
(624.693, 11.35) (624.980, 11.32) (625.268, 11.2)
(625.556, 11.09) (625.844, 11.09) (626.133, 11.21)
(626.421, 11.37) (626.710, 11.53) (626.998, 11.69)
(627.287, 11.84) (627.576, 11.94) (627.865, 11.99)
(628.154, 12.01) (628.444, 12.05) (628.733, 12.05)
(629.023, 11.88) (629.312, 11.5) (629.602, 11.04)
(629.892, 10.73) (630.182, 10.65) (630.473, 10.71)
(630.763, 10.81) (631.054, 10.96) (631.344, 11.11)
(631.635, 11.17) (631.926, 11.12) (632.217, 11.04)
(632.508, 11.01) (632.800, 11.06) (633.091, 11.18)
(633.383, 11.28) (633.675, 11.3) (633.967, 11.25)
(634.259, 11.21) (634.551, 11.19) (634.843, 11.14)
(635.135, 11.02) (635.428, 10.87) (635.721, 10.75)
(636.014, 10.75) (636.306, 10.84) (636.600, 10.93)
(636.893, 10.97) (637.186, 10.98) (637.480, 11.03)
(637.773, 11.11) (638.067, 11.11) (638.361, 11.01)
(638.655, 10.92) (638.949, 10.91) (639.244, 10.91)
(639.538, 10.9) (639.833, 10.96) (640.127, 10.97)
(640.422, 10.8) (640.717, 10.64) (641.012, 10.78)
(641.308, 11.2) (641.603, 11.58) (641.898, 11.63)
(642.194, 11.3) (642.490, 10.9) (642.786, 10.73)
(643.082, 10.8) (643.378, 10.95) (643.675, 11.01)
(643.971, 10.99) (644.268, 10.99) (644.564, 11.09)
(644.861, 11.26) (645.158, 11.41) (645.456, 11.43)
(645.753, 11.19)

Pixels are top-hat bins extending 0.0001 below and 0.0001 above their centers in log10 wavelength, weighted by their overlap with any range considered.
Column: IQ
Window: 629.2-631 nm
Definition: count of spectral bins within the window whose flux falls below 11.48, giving 5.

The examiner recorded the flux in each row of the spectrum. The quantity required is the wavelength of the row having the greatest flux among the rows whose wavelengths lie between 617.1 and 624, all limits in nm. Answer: 620.107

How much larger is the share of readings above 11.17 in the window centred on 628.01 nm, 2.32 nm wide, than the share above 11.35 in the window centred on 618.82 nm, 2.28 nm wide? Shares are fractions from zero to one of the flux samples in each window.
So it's 0.4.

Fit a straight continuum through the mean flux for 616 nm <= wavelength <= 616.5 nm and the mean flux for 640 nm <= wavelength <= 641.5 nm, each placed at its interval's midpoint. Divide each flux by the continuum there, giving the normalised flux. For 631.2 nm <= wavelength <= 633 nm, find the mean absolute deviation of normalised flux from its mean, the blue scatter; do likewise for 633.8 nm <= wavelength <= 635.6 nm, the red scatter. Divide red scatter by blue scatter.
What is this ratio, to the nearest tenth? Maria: 2.8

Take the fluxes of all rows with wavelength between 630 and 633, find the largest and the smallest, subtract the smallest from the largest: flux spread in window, 0.52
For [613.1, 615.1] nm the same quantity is 0.44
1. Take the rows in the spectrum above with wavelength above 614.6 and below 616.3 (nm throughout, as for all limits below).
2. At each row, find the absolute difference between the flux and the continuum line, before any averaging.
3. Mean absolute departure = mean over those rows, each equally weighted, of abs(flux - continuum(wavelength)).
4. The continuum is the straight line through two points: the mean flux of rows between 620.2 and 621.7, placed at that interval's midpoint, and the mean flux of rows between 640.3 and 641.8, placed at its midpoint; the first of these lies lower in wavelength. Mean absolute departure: 0.27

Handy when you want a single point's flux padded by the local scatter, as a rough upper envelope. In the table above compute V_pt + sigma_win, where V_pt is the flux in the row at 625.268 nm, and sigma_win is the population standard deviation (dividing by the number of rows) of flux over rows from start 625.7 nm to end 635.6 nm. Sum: 11.6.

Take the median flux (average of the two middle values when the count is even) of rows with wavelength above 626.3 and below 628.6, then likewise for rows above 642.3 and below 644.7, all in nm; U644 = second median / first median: 0.92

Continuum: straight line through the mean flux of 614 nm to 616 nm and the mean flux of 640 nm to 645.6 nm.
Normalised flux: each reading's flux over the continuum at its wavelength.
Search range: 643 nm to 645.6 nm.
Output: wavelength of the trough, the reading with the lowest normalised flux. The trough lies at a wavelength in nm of 643.082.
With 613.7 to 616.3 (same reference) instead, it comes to 614.139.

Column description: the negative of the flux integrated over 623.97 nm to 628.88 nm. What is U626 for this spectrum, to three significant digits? -56.7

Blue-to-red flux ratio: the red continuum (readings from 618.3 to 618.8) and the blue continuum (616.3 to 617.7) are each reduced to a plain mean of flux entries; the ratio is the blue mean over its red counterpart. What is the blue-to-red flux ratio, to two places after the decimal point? 0.99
